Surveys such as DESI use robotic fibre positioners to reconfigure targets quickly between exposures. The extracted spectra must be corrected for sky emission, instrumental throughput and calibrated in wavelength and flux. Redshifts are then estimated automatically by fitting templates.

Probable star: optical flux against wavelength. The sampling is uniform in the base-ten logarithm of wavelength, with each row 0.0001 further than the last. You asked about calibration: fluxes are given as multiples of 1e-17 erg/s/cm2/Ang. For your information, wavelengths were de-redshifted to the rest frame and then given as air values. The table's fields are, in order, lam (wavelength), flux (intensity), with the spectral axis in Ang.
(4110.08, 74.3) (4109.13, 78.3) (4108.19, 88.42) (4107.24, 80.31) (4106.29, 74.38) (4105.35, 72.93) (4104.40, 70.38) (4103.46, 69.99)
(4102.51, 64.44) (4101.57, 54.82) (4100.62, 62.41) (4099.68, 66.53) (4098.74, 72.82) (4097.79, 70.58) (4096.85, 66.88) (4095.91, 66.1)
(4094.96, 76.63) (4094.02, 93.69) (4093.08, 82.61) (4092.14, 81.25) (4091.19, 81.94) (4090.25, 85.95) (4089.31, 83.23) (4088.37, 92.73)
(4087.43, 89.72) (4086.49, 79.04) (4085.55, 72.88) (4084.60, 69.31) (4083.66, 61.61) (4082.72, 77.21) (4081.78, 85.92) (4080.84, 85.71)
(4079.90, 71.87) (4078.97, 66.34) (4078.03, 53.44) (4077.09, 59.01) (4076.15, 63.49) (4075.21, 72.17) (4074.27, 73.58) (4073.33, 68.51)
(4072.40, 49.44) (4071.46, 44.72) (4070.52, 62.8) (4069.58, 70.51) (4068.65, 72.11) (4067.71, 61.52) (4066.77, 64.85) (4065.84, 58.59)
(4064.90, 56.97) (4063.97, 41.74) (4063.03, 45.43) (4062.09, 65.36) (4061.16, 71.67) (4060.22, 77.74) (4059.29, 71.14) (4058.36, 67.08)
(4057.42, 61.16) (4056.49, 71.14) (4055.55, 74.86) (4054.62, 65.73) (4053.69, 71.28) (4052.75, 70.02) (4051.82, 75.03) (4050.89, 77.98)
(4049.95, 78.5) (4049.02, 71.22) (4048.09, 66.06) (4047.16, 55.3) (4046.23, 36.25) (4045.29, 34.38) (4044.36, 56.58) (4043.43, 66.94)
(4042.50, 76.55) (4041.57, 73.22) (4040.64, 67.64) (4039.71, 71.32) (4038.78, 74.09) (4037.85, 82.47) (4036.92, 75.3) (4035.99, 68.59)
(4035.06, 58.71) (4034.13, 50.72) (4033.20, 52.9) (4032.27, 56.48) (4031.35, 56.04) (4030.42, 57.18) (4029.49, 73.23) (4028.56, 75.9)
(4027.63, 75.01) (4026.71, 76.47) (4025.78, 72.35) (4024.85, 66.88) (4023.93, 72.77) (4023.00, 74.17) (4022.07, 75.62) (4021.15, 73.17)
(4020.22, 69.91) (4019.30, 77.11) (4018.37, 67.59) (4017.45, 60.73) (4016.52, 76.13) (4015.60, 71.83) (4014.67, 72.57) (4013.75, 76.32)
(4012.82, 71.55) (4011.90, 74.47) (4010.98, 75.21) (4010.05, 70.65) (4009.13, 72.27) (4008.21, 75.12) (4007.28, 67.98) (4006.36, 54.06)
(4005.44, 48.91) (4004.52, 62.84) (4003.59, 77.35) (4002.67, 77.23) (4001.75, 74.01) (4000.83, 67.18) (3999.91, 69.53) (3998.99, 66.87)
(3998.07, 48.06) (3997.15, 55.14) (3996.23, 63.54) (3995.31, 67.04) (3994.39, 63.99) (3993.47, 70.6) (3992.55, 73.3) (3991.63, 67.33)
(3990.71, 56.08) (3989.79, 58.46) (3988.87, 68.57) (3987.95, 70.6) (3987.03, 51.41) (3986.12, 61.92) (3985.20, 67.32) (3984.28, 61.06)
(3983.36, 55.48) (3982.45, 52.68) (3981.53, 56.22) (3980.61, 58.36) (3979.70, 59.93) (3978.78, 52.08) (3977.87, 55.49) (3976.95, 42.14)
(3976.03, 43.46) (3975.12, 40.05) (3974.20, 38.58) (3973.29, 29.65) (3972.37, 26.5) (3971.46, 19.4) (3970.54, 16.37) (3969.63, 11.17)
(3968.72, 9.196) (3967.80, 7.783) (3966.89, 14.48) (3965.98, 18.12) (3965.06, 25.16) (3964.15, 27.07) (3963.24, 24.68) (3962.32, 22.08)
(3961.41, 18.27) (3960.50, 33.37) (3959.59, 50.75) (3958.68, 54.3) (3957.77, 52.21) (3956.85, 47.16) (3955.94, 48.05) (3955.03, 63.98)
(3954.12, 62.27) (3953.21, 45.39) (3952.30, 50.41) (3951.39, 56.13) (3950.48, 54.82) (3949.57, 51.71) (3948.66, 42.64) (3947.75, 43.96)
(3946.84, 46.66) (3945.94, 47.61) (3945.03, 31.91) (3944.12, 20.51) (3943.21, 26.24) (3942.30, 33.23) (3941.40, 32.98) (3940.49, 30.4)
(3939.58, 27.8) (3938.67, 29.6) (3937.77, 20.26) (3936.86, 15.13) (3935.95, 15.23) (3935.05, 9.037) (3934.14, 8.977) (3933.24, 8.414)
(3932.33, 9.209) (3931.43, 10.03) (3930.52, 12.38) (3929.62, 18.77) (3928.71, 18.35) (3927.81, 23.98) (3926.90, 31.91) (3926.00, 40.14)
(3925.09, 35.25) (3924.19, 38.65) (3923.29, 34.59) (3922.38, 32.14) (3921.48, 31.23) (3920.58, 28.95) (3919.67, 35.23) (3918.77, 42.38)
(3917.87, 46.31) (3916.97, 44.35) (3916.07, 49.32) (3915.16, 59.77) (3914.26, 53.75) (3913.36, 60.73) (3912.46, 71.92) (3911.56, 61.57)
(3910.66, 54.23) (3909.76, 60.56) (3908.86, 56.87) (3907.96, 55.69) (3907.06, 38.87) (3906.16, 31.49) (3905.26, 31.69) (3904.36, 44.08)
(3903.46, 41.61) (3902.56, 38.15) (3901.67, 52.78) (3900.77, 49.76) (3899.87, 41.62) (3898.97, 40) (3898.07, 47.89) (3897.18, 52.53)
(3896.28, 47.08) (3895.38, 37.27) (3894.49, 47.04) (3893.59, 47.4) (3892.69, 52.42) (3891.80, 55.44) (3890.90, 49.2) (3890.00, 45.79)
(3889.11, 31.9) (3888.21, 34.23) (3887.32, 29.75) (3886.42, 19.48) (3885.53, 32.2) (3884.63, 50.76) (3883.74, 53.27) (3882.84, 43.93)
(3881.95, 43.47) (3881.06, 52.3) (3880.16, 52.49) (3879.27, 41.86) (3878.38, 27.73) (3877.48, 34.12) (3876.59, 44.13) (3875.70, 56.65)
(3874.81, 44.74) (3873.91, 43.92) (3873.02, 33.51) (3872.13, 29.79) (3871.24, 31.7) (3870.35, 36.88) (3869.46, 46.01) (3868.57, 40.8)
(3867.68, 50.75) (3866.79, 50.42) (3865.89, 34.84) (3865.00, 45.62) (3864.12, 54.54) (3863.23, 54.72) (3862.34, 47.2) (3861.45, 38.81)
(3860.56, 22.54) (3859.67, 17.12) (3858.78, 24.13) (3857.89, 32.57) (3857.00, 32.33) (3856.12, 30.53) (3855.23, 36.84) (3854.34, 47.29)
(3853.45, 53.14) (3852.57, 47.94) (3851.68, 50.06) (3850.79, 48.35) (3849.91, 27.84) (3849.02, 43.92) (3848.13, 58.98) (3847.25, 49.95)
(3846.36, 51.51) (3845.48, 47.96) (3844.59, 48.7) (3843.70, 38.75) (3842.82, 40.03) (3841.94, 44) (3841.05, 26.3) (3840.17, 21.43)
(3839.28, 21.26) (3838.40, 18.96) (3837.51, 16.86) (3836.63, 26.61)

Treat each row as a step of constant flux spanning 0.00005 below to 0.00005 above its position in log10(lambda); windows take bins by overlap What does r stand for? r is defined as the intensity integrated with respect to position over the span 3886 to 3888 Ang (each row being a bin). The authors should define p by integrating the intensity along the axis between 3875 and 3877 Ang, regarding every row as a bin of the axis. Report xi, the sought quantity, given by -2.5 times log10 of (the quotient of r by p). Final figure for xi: 0.7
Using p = 100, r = 52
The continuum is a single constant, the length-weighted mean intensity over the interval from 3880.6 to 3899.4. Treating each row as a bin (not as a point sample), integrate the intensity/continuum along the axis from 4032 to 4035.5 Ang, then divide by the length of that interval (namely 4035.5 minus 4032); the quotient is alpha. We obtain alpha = 1.3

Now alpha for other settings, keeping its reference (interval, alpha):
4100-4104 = 1.5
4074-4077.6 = 1.5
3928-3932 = 0.4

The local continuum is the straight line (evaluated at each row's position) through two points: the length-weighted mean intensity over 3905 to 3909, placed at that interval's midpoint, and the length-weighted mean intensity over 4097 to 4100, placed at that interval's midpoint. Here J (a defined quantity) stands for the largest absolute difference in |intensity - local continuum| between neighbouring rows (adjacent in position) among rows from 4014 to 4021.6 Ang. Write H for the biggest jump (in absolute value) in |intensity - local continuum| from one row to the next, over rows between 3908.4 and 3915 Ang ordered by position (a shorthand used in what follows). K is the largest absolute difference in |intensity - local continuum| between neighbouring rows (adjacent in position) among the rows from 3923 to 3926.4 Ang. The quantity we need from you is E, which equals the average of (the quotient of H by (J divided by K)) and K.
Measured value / 4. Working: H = 11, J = 15.5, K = 4.8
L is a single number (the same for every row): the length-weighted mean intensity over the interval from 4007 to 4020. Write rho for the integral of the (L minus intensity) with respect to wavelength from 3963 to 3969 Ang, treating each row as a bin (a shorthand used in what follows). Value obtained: 324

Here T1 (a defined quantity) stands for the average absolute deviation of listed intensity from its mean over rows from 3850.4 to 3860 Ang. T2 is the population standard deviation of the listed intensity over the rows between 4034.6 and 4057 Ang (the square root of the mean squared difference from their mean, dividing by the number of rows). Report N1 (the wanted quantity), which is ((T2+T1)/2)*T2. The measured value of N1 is 127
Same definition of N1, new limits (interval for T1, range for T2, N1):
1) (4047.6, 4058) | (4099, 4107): 30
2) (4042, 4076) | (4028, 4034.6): 86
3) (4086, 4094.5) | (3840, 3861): 92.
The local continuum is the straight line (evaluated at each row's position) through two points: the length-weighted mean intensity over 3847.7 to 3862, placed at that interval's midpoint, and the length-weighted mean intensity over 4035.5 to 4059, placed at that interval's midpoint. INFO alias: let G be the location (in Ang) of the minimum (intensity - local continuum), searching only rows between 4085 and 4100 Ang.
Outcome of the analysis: 4099.68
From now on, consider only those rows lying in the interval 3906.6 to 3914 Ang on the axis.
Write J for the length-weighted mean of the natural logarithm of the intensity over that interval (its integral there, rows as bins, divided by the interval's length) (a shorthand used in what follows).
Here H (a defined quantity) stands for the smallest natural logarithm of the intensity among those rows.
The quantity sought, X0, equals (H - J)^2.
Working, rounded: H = 3.7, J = 4.0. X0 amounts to 0.14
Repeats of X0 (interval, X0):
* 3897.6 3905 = 0.02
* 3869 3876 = 0.08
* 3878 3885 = 0.24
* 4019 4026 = 0.01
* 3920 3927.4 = 0.02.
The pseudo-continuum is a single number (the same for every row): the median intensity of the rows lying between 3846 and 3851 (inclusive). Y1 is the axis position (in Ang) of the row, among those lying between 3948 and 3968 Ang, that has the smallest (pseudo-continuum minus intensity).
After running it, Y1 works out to 3955.03 Ang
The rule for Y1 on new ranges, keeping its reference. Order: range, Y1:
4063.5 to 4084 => 4081.78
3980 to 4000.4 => 3992.55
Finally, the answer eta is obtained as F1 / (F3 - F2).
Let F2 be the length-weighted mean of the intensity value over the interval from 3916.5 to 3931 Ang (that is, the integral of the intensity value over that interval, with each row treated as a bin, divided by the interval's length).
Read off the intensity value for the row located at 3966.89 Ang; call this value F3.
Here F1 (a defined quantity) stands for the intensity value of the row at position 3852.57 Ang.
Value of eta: -3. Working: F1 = 47.94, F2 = 32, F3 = 14.48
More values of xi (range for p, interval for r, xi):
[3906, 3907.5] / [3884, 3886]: -0.5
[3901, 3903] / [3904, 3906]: 0.2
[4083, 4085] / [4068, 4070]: -0.1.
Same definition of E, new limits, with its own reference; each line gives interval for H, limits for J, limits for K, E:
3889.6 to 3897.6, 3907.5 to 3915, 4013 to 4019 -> 12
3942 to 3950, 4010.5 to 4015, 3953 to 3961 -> 34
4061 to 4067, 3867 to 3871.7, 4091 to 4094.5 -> 16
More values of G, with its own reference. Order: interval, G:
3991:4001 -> 3998.07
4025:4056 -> 4045.29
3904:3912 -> 3906.16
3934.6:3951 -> 3935.05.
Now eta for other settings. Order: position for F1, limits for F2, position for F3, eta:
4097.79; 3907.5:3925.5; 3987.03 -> 19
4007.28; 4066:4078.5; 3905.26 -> -2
